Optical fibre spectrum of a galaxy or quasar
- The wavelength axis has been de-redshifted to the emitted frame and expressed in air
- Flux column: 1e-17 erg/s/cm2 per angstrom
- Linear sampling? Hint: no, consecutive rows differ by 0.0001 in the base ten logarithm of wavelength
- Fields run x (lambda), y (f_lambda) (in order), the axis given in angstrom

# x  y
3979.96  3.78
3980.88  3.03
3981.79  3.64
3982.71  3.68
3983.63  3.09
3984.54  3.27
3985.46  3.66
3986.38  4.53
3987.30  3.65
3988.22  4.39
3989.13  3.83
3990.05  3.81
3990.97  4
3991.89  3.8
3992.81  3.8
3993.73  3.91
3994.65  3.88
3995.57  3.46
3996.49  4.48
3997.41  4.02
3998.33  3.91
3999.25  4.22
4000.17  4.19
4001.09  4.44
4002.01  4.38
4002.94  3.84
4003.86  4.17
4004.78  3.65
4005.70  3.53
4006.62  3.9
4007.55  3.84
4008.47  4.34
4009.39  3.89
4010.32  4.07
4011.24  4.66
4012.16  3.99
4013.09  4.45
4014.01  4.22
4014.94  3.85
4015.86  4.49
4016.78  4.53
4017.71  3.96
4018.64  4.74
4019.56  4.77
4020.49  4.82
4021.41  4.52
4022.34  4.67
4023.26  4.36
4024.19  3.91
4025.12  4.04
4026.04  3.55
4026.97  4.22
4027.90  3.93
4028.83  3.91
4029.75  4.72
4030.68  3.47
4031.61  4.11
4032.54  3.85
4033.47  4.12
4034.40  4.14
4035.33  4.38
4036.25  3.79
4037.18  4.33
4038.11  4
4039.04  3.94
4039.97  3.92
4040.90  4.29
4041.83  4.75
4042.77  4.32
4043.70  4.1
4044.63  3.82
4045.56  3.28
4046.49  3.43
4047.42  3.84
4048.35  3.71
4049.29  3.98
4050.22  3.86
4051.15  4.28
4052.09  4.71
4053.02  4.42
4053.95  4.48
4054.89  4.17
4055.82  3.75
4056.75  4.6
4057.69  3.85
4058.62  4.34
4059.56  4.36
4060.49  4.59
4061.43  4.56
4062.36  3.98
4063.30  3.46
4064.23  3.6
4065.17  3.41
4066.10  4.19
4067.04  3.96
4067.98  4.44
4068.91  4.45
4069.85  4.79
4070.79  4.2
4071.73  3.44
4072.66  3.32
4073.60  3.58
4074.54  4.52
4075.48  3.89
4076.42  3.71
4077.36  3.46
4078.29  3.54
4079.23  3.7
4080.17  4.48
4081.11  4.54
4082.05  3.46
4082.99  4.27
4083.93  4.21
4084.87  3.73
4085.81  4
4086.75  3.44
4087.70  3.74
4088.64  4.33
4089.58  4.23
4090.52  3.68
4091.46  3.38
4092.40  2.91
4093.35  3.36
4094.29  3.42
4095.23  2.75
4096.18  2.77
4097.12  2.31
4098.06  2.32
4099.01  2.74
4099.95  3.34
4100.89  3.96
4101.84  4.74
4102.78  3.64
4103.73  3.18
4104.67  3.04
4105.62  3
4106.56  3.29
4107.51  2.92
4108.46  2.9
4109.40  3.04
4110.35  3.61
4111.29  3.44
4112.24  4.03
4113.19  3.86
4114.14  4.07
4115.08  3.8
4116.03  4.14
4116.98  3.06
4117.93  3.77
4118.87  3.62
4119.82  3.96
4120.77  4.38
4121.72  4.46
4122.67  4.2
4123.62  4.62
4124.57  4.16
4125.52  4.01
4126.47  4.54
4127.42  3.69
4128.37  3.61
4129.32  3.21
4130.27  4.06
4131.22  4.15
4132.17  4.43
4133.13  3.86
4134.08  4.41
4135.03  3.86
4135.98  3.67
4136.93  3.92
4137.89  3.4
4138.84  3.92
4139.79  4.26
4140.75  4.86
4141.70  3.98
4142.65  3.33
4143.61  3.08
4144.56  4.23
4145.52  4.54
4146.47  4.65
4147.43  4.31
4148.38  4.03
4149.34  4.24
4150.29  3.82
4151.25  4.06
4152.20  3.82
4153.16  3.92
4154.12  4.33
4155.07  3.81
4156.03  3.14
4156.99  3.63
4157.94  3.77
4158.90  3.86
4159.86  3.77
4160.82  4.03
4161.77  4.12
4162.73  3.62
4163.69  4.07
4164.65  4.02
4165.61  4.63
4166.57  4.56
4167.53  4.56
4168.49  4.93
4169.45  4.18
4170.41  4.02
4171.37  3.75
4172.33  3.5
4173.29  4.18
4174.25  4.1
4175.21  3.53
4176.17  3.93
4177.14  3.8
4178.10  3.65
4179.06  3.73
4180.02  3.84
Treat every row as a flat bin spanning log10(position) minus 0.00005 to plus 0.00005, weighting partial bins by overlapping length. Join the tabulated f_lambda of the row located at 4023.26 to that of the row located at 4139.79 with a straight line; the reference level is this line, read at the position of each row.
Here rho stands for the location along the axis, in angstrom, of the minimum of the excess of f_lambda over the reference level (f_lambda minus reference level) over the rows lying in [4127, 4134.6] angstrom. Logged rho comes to 4129.32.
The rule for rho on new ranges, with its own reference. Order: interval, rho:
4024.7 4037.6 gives 4030.68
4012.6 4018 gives 4014.94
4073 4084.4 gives 4077.36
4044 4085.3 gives 4045.56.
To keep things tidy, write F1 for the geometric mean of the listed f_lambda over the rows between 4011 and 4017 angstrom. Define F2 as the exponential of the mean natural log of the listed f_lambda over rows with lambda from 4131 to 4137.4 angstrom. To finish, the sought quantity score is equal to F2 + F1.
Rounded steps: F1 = 4.30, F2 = 4.03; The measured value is 8.3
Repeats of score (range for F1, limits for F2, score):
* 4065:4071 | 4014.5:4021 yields 8.6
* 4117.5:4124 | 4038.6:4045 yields 8.3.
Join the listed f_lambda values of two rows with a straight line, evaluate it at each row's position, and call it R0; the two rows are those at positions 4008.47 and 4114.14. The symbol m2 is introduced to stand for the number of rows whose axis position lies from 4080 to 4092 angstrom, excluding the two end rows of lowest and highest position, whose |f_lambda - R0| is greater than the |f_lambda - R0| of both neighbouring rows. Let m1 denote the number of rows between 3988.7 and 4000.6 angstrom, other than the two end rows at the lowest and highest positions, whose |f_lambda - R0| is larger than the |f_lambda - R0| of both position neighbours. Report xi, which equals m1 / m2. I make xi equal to 1.3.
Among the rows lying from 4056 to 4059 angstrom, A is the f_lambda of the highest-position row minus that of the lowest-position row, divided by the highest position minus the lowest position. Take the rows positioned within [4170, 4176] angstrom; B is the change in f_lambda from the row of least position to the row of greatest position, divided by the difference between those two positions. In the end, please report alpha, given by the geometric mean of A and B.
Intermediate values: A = -0.1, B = -0.10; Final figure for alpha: 0.12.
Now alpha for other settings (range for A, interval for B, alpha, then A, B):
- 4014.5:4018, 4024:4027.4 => 0.07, 0.0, 0.11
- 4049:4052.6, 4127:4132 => 0.18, 0.3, 0.12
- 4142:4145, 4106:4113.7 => 0.20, 0.5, 0.09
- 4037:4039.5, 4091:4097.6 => 0.20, -0.2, -0.19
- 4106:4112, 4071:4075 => 0.11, 0.0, 0.38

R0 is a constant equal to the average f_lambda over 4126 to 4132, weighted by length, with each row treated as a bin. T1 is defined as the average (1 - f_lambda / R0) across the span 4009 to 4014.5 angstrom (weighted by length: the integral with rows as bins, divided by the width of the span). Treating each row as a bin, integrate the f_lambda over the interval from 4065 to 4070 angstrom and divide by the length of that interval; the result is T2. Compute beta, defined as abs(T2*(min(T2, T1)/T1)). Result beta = 4.22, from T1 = -0.08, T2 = 4.2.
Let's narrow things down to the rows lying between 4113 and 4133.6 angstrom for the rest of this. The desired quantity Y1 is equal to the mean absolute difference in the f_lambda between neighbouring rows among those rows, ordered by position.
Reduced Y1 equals 0.41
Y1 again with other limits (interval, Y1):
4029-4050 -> 0.36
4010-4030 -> 0.38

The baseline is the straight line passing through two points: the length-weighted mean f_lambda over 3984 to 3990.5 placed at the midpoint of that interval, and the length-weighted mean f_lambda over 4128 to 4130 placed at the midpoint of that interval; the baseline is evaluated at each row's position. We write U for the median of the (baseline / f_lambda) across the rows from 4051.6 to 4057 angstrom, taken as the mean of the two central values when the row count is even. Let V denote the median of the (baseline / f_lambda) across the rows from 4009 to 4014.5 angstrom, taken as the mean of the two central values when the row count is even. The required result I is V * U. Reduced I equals 0.76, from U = 0.83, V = 0.92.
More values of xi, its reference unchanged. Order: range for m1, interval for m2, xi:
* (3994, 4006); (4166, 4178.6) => 1.3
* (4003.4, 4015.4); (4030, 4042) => 1.3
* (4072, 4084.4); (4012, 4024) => 0.7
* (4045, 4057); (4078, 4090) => 1.7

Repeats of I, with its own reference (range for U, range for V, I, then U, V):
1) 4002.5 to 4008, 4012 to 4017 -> 0.87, 0.99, 0.88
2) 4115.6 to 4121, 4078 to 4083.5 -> 0.82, 0.91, 0.91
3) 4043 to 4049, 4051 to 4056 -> 0.83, 0.98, 0.85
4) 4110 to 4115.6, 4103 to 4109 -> 1.07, 0.92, 1.17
